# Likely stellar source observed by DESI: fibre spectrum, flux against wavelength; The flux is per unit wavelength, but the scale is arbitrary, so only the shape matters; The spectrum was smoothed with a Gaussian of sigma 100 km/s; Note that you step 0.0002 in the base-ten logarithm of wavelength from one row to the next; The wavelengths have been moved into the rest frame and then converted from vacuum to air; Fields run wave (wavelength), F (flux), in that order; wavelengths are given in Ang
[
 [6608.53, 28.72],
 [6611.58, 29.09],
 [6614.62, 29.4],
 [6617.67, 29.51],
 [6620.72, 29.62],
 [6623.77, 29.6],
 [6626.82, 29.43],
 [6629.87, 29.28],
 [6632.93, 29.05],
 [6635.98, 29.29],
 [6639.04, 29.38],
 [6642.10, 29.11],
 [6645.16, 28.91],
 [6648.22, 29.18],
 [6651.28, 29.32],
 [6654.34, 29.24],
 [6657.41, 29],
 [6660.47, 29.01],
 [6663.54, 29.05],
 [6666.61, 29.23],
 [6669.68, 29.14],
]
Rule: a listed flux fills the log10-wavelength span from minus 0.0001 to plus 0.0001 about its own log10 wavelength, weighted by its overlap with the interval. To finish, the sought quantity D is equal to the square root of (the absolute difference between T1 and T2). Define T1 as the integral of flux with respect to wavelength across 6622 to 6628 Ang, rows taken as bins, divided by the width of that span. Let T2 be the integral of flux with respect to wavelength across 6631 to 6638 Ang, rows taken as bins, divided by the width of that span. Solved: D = 0.60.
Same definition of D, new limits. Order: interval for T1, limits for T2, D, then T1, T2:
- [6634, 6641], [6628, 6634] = 0.36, 29.3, 29.2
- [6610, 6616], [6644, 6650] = 0.39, 29.2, 29.1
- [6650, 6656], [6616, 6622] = 0.52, 29.3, 29.5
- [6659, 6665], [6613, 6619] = 0.66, 29.0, 29.5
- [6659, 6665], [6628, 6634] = 0.39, 29.0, 29.2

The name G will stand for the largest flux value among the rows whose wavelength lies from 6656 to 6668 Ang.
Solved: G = 29.23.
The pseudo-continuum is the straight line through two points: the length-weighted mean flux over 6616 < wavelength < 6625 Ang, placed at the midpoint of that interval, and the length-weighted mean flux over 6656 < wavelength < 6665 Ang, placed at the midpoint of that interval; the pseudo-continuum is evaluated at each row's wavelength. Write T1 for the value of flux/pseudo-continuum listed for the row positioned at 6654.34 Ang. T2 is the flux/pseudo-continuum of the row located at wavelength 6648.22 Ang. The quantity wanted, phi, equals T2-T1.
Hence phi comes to -0.005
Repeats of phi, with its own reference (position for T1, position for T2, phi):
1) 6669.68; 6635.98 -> -0.010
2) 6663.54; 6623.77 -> 0.001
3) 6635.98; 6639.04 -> 0.004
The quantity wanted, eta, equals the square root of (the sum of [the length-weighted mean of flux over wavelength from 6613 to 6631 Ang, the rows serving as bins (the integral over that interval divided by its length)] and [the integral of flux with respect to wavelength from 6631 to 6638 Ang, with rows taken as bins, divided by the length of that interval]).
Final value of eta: 7.66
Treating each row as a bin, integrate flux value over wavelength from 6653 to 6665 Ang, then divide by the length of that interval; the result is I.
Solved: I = 29.1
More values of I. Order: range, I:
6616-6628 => 29.5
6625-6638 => 29.3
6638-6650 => 29.1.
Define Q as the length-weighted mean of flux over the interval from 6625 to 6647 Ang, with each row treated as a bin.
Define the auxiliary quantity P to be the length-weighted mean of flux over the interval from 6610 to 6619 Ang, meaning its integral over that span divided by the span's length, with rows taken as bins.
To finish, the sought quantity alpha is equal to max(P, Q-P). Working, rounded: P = 29.3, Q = 29.2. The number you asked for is 29.3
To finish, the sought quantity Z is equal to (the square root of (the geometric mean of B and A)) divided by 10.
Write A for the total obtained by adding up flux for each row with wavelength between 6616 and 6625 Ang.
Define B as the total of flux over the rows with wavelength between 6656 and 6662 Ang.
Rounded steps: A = 89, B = 58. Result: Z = 0.8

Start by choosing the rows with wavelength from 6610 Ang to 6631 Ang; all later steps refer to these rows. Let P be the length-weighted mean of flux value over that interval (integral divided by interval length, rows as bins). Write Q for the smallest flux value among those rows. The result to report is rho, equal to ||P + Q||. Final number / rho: 58.5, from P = 29.4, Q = 29.09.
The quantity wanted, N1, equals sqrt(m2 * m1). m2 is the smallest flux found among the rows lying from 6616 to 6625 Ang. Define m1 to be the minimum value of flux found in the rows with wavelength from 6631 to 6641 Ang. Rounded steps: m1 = 29.05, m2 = 29.51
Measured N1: 29.3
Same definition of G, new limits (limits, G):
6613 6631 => 29.62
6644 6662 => 29.32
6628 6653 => 29.38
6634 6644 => 29.38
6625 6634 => 29.43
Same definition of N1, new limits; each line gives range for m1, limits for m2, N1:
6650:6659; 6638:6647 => 29.0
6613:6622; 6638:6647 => 29.2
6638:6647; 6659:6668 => 29.0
